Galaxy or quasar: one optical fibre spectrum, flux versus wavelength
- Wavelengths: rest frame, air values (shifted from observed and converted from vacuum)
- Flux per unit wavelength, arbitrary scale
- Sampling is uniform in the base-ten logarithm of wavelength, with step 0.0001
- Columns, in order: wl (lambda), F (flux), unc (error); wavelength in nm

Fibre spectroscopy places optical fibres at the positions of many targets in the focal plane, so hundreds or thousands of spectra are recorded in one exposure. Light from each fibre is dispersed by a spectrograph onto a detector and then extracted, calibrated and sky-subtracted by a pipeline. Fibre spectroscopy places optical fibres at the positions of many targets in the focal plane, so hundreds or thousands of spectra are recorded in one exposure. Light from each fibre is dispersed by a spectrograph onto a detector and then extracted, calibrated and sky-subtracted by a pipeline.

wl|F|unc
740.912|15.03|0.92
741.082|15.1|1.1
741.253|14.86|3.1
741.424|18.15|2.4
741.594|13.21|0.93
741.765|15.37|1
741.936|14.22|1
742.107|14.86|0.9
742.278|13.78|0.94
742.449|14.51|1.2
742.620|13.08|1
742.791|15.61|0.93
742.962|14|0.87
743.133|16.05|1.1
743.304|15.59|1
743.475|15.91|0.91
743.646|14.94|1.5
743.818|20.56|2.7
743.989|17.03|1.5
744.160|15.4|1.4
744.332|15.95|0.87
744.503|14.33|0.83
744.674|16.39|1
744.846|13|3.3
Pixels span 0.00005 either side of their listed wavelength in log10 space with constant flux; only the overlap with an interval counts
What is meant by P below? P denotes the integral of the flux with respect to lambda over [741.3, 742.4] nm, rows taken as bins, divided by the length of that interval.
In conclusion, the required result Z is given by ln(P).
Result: 2.70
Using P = 14.9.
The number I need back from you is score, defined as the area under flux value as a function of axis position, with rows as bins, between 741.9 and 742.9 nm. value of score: 14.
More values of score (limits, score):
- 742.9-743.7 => 12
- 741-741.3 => 4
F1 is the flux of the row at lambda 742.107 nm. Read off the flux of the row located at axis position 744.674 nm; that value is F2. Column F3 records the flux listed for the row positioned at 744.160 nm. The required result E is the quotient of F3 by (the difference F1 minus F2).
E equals -10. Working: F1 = 14.86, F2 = 16.39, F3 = 15.4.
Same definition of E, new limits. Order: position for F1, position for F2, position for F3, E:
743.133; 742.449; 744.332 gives 10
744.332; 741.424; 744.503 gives -7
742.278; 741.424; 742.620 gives -3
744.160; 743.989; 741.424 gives -11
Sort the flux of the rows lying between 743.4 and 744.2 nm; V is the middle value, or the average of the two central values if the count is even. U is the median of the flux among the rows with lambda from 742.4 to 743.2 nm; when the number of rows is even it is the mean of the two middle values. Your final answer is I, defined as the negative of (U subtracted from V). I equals -1.4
